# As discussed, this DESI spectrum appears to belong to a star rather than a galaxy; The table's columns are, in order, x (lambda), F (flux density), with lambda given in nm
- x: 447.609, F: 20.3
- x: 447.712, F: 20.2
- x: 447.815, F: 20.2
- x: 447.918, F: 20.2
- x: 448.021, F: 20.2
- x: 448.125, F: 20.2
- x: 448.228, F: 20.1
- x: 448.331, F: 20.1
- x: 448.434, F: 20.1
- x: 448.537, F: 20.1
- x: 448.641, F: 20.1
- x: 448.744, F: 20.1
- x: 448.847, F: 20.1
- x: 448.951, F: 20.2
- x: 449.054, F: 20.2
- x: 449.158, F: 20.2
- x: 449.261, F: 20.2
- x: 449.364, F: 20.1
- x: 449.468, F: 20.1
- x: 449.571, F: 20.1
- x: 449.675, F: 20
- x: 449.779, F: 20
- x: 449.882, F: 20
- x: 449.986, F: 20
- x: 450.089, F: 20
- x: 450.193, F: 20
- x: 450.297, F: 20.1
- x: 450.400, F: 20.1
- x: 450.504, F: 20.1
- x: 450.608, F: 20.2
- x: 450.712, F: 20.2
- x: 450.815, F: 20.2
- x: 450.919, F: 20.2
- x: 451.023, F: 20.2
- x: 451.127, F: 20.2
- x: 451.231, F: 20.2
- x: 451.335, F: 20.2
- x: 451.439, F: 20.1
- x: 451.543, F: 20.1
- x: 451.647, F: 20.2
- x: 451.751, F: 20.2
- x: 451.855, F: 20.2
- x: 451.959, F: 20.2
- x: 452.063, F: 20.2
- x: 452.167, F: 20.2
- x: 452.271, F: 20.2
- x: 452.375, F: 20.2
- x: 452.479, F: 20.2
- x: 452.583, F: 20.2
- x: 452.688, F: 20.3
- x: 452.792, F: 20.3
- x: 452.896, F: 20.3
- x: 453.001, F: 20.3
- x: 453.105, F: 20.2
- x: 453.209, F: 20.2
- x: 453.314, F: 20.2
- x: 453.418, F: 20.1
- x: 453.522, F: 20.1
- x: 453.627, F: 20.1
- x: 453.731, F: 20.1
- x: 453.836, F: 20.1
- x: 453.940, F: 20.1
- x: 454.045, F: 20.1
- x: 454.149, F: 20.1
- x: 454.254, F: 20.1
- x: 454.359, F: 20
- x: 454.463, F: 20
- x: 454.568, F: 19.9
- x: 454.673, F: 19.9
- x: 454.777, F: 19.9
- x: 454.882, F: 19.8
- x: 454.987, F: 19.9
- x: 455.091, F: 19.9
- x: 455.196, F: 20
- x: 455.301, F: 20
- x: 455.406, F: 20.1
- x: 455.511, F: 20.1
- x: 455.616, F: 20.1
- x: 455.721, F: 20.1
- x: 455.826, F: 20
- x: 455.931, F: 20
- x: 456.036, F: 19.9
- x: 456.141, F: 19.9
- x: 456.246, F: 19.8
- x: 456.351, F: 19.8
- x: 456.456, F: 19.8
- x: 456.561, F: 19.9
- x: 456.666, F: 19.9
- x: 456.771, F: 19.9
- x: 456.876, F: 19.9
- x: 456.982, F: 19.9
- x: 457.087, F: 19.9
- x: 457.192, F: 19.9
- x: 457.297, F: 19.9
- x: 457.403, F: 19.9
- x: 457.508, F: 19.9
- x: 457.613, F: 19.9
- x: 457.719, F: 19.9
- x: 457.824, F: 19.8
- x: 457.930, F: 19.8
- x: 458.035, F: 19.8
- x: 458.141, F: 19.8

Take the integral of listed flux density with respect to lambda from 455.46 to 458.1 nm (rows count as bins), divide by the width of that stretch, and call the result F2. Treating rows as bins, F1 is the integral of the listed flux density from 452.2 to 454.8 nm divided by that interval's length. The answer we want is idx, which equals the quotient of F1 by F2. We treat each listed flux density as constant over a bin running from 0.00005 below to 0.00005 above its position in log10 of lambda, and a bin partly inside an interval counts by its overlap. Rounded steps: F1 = 20.1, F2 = 19.9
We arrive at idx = 1.01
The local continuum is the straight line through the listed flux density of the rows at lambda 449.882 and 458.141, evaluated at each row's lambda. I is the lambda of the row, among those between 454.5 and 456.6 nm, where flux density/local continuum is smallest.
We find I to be 454.882 nm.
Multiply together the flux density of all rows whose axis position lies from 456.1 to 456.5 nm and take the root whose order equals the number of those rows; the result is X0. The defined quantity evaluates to 19.8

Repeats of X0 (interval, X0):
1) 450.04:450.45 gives 20.0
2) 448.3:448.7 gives 20.1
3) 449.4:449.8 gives 20.0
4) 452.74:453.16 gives 20.3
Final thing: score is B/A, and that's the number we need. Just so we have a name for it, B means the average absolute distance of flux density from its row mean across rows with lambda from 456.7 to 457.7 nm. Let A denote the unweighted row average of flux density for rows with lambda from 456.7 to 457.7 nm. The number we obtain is 0.0000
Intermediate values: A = 19.9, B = 0.00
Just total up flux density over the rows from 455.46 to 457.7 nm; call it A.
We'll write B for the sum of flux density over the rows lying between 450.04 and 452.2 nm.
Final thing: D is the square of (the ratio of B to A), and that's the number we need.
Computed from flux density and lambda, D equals 1.02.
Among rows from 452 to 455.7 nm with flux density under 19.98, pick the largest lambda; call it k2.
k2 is 455.091 nm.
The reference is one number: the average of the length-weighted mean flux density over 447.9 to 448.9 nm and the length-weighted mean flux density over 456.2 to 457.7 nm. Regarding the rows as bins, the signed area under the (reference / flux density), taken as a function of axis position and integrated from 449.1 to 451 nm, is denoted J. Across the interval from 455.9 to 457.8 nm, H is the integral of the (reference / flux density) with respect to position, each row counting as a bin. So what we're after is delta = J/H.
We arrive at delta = 0.99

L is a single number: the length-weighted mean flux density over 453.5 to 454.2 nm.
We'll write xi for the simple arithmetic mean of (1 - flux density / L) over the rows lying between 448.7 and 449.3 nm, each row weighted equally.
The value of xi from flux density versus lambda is -0.003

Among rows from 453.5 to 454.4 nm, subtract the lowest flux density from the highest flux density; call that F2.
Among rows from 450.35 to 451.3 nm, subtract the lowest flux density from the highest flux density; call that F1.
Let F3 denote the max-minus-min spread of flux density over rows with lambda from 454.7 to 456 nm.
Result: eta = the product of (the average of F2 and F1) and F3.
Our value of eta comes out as 0.03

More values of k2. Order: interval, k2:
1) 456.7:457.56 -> 457.508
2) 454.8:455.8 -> 455.091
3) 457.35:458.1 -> 458.035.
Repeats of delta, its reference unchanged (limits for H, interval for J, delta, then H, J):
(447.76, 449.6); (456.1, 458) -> 1.05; 1.83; 1.91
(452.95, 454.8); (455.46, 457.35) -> 1.03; 1.84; 1.90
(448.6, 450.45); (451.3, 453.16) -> 1.00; 1.84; 1.84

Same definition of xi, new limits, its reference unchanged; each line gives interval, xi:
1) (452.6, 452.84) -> -0.010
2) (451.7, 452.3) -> -0.005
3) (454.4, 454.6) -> 0.007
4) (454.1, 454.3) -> 0.000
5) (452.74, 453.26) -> -0.008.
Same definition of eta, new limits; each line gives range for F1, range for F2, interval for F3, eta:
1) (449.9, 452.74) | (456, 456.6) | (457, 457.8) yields 0.00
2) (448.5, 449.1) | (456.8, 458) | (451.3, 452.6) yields 0.01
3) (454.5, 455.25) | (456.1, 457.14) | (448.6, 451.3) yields 0.03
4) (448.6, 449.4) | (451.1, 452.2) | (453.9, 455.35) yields 0.03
